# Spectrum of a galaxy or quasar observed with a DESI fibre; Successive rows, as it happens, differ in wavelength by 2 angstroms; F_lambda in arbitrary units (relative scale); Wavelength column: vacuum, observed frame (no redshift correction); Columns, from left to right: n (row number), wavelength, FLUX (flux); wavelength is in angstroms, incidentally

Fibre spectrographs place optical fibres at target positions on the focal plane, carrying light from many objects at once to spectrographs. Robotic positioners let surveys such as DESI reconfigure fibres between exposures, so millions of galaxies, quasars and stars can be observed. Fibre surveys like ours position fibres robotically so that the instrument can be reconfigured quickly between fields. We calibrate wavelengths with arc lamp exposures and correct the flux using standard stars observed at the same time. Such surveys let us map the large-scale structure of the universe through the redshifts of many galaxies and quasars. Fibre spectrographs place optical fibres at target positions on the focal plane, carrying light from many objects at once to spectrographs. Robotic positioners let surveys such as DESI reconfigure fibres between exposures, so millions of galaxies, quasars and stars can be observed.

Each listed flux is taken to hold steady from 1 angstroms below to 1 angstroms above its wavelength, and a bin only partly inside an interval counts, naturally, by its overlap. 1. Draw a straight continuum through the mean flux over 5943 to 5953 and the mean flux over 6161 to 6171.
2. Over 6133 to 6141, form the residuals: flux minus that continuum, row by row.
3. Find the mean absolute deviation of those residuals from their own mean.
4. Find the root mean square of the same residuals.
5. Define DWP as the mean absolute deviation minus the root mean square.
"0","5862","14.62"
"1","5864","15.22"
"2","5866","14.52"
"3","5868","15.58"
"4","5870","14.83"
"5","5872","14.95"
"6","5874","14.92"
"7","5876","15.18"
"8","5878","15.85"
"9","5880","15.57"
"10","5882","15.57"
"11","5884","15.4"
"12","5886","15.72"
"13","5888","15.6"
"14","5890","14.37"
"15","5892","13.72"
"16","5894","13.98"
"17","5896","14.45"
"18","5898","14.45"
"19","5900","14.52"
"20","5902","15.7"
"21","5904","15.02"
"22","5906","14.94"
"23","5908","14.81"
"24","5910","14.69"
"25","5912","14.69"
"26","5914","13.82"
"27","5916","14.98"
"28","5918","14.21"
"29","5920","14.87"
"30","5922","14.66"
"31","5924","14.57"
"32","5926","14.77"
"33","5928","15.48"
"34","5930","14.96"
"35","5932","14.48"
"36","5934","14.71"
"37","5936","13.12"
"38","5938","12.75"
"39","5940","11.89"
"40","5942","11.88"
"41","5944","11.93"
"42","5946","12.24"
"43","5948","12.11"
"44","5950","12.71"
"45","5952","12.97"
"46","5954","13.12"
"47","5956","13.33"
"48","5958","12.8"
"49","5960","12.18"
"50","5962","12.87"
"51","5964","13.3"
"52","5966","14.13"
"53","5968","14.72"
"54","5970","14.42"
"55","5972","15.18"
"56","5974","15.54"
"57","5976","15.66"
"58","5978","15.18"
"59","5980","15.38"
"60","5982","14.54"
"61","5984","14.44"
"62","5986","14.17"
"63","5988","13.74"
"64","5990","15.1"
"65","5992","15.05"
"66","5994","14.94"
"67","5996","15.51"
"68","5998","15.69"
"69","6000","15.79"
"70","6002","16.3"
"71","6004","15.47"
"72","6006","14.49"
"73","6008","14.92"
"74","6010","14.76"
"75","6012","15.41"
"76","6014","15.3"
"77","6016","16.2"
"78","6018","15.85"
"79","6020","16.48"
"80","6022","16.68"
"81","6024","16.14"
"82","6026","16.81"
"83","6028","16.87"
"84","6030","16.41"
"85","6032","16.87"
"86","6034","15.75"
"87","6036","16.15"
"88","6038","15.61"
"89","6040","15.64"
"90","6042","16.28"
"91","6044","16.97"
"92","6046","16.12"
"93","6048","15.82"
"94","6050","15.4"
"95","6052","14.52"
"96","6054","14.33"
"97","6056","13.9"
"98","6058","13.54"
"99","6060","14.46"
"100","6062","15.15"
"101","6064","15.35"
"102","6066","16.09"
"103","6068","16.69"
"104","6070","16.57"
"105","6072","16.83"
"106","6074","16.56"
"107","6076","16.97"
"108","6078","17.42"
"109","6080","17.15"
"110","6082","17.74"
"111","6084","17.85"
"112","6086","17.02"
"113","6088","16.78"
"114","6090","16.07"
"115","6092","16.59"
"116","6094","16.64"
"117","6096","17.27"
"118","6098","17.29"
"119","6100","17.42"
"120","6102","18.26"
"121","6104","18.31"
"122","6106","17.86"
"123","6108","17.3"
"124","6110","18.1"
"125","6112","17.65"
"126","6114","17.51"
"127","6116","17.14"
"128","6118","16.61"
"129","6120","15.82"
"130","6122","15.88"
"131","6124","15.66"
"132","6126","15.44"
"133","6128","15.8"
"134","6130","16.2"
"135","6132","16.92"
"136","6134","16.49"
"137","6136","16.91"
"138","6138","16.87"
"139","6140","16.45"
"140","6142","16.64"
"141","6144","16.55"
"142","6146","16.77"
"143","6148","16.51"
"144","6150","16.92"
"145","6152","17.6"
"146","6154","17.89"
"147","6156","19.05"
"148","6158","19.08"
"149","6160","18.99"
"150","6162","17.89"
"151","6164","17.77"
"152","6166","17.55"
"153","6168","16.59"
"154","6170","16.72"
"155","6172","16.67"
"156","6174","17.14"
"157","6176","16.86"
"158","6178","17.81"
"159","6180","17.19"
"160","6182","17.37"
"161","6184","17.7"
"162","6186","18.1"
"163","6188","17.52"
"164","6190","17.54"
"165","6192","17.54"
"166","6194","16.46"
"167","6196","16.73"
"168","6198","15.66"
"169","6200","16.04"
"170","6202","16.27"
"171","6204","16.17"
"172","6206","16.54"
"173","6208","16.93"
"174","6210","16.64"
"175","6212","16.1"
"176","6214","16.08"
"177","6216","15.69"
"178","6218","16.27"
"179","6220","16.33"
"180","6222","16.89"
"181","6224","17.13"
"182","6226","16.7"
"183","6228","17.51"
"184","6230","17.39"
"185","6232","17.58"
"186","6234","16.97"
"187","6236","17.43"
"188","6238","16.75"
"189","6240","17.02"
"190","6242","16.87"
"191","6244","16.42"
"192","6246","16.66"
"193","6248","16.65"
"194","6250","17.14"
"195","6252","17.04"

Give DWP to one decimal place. 0.0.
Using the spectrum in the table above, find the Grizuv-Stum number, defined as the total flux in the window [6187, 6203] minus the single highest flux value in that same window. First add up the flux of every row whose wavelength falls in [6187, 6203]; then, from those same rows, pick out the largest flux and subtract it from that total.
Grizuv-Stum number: 116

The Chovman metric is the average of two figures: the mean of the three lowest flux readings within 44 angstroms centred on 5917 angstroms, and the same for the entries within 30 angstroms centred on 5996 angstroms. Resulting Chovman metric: 13.7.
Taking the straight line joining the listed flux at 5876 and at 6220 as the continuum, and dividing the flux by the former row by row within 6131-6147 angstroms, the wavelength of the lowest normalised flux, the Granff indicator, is 6140 angstroms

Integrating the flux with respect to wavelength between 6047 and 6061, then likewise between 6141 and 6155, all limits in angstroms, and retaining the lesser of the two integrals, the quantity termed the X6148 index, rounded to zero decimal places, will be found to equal 204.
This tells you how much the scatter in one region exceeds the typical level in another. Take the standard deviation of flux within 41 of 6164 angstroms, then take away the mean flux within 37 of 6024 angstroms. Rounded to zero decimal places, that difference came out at -15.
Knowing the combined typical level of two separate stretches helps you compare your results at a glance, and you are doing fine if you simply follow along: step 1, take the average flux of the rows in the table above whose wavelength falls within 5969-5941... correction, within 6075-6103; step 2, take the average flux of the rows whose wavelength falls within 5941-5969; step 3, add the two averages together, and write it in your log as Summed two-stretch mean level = 30.1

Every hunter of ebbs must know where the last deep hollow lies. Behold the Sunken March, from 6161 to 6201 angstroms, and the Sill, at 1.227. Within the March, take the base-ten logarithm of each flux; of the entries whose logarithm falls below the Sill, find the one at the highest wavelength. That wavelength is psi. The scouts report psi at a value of 6200 angstroms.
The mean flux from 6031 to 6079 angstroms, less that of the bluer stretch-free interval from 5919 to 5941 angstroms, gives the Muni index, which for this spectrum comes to 1.6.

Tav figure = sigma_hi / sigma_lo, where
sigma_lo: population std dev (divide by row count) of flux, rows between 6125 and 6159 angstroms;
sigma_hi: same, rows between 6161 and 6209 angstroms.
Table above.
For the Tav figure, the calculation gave 0.68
